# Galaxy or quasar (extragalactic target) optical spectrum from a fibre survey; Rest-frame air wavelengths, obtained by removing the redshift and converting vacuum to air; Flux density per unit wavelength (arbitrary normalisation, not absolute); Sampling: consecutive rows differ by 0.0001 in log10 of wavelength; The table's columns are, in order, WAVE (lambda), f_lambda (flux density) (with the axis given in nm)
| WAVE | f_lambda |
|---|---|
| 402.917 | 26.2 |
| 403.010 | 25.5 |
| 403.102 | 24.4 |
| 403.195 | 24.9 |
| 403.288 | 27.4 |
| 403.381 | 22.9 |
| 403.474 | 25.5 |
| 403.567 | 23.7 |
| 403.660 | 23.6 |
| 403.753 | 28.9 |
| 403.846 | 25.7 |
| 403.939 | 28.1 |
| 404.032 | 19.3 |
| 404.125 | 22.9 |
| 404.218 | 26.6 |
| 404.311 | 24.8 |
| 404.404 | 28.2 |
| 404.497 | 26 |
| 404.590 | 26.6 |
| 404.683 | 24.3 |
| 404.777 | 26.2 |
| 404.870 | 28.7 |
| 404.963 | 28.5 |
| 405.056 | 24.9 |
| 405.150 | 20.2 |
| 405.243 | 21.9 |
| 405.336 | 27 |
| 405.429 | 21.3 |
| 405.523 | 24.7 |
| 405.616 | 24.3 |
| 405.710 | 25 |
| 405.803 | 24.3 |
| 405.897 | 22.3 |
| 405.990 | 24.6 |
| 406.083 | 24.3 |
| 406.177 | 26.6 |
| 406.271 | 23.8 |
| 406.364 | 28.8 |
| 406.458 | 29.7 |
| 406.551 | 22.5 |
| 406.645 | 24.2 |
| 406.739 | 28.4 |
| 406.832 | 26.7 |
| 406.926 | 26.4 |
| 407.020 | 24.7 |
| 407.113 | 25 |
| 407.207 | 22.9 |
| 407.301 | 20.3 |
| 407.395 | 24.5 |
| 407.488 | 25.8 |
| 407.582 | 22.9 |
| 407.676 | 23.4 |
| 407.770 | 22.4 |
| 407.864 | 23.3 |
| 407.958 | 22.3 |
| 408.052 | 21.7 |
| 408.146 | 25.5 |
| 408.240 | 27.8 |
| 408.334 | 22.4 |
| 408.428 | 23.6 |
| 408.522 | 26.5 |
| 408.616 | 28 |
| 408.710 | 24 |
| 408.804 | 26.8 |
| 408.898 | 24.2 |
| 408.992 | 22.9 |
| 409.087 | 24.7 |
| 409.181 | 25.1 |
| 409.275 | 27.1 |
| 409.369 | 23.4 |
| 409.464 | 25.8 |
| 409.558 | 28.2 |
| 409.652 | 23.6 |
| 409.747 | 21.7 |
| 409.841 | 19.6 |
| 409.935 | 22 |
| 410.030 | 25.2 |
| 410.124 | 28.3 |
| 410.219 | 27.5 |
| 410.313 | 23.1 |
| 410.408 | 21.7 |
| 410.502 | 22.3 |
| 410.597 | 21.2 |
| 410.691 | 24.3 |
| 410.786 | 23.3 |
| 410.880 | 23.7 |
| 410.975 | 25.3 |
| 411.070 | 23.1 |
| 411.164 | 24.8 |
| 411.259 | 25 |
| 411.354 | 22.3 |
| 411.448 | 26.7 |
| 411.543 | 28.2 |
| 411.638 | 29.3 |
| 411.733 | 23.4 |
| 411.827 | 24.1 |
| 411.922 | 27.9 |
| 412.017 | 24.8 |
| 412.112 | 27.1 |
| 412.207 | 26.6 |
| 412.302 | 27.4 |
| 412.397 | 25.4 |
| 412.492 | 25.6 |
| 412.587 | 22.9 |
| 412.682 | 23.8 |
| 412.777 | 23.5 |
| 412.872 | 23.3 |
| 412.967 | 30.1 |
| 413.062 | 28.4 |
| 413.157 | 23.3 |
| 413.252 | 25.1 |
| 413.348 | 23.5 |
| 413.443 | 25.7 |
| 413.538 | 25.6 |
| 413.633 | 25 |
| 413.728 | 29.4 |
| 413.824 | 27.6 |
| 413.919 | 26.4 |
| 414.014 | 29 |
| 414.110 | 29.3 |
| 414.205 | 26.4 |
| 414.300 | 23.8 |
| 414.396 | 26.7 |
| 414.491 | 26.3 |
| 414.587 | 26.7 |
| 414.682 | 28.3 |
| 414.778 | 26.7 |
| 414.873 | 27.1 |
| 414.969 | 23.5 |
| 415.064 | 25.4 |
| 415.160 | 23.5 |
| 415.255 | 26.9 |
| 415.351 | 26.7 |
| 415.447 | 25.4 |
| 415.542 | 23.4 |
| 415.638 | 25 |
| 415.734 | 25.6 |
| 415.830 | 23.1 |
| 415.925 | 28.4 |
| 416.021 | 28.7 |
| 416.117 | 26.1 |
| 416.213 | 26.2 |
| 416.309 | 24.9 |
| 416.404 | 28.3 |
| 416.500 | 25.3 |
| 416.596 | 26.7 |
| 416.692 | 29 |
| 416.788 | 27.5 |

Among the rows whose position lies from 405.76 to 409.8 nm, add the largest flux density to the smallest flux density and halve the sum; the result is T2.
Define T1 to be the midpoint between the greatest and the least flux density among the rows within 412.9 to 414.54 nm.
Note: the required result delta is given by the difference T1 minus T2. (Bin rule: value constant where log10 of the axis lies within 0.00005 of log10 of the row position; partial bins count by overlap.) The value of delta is 1.7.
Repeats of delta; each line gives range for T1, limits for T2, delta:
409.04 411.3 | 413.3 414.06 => -2.5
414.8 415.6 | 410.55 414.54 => -0.4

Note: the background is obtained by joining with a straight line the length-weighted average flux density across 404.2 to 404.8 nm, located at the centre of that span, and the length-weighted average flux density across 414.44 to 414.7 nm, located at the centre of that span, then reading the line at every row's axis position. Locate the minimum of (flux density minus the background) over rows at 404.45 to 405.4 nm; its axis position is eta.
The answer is 405.150 nm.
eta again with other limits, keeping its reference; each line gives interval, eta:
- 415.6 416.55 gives 415.830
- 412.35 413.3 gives 412.587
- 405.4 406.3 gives 405.429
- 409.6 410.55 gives 409.841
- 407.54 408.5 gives 408.052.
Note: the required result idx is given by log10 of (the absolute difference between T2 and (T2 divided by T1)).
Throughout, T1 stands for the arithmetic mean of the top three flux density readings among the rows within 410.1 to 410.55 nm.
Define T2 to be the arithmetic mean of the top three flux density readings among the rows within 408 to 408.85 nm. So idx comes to 1.42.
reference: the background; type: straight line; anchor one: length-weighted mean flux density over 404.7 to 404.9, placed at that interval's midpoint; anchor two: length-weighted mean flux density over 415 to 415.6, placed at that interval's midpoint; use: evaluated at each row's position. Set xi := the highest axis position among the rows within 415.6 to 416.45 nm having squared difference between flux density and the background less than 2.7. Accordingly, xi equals 416.309 nm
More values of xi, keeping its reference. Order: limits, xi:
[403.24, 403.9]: 403.846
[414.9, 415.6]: 415.447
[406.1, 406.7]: 406.177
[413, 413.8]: 413.633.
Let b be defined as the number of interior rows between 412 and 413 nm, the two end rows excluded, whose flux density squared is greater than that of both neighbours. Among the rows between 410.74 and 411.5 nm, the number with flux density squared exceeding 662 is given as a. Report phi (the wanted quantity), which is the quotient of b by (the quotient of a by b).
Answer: 16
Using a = 1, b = 4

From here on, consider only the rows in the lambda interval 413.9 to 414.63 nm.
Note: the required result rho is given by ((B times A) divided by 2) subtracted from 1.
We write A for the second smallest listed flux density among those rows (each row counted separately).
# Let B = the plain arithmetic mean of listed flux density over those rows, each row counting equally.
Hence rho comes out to -352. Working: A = 26.3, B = 26.8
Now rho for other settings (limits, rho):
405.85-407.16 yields -287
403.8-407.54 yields -252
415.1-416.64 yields -302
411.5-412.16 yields -317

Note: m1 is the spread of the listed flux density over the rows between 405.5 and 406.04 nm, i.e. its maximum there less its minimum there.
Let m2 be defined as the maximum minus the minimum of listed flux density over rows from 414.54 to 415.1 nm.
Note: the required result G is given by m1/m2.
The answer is 0.56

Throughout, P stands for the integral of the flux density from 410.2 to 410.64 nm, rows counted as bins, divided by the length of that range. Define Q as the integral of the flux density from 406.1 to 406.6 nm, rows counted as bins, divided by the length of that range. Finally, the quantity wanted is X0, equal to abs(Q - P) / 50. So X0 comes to 0.06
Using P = 23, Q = 26.1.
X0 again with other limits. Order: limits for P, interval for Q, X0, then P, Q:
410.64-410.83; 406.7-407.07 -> 0.06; 24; 26.6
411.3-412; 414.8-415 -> 0.01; 26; 25.6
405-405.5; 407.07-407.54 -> 0.01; 23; 23.7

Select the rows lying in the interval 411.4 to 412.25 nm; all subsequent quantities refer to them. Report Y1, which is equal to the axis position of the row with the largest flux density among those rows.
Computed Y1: 411.638 nm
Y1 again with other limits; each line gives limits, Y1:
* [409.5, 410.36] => 410.124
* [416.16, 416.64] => 416.404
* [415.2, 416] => 415.925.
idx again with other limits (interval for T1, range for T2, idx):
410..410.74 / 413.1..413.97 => 1.43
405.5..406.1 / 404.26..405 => 1.44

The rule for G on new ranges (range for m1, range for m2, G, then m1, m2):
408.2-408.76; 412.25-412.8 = 1.24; 5.6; 4.5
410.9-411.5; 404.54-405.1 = 1.00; 4.4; 4.4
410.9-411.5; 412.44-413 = 0.61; 4.4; 7.2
